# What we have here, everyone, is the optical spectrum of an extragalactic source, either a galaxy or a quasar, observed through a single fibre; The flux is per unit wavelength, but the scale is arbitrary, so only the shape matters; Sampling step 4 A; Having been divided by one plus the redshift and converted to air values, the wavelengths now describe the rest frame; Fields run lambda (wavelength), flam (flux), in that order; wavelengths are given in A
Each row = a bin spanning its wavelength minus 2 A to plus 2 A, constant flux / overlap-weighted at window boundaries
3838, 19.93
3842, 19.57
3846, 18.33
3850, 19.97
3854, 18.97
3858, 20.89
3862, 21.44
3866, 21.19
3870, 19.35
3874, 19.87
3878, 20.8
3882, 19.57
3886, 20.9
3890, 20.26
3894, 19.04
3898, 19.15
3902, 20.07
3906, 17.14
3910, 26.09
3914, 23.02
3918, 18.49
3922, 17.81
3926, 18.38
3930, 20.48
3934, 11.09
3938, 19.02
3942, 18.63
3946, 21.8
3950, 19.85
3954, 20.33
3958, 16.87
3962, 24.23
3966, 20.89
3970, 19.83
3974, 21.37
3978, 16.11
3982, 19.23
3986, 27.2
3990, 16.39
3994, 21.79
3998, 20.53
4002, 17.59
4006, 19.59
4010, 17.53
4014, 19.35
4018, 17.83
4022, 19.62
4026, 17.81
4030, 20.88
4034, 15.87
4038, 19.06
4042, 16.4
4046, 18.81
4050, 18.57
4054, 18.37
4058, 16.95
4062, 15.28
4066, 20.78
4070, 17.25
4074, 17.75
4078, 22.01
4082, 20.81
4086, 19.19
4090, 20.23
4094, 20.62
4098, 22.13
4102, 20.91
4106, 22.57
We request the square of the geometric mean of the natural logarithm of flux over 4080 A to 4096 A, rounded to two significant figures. 9.0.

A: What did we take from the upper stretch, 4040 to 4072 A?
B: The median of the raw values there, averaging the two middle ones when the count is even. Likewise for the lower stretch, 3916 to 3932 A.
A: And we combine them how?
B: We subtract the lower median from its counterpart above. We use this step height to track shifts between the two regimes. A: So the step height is -0.6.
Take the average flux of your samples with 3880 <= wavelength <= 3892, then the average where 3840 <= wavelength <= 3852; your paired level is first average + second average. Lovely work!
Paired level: 39.5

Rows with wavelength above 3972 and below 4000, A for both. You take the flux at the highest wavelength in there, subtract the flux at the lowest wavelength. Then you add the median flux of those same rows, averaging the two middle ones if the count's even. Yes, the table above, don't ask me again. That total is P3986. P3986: 19.7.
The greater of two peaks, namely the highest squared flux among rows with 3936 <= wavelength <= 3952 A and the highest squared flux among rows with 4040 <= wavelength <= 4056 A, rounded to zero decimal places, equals 475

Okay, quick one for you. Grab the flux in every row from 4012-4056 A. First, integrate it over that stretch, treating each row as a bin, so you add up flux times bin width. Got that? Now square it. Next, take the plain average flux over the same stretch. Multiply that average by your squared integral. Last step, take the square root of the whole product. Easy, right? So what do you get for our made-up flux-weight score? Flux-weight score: 3477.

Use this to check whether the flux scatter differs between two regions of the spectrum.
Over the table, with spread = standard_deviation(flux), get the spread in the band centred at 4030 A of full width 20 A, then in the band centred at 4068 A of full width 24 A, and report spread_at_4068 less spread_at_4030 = 0.6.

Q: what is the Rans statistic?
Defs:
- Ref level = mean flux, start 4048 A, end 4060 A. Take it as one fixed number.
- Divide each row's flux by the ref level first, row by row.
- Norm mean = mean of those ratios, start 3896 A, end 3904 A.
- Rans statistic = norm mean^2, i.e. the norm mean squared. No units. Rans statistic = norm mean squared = 1.19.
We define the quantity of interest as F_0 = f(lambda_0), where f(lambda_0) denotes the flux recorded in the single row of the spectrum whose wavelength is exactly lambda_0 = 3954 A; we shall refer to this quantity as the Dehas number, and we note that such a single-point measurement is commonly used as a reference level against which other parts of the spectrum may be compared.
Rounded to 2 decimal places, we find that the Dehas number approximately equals 20.33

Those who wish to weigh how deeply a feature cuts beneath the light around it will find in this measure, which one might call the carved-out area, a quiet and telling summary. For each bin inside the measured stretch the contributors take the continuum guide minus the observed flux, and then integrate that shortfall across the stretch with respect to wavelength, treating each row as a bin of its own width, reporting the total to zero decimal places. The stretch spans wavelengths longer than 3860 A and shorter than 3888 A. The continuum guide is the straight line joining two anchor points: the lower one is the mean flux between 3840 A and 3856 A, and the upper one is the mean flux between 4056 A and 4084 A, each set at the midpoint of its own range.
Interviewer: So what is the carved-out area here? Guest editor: -36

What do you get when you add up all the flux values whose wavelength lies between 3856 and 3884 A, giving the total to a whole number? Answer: 143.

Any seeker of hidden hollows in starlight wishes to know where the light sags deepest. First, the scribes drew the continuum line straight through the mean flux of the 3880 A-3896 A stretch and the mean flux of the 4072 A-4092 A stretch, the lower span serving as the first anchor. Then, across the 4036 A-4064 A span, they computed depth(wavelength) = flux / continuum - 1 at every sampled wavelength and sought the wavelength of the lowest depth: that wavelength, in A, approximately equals 4062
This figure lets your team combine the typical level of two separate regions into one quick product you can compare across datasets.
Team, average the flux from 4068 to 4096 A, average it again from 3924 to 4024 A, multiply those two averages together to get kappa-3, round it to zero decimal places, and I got 382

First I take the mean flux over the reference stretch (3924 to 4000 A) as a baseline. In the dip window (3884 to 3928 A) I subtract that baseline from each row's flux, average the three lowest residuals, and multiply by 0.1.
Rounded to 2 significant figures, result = -0.19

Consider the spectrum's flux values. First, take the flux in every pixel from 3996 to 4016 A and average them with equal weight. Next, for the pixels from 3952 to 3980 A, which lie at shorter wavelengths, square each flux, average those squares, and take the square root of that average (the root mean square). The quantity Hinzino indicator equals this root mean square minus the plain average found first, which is 1.2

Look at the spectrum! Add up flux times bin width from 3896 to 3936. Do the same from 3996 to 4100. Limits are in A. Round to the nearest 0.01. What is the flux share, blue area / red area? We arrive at 0.39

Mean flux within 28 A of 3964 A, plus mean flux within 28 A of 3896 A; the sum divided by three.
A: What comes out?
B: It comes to 13.4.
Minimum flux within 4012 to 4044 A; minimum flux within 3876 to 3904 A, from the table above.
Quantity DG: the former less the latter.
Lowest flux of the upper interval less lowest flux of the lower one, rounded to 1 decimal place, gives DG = -3.2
